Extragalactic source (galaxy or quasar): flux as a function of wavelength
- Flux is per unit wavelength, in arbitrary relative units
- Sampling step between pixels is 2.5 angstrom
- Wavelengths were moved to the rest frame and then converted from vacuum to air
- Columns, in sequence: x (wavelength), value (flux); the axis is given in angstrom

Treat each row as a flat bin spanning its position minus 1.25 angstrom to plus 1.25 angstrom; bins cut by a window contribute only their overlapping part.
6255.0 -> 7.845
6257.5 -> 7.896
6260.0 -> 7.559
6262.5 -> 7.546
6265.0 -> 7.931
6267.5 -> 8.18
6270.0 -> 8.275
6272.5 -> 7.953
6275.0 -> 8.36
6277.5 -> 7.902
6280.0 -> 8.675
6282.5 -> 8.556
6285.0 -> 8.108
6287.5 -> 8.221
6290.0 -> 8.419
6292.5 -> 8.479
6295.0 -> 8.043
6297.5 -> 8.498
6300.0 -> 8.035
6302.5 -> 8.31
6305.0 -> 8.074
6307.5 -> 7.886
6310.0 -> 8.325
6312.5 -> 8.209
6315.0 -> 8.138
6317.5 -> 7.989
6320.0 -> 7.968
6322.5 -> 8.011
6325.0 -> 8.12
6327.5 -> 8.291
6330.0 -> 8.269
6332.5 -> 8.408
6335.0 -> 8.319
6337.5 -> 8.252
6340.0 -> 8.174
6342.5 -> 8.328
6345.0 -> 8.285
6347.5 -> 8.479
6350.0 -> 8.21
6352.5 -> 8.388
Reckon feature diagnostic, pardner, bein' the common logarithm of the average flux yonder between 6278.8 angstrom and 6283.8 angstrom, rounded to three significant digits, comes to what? 0.935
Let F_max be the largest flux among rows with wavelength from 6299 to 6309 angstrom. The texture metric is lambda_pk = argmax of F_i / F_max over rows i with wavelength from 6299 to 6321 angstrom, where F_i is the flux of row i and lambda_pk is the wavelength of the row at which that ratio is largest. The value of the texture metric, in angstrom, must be 6310.0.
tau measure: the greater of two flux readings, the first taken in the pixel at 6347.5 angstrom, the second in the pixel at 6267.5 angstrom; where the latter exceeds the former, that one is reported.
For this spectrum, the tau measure 8.48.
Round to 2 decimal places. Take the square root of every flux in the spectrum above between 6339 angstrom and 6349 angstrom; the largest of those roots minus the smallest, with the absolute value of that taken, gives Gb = 0.05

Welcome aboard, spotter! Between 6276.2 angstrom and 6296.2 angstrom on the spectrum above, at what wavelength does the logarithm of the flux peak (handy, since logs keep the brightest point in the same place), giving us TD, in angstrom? 6280.0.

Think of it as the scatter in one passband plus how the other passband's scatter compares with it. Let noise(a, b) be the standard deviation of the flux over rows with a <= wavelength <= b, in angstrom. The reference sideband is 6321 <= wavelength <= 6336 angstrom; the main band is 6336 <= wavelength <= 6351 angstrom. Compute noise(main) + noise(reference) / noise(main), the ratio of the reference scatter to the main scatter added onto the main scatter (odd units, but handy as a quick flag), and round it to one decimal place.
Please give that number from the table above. 1.4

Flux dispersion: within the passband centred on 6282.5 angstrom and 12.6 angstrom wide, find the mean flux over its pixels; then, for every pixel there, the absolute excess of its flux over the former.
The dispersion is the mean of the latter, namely 0.26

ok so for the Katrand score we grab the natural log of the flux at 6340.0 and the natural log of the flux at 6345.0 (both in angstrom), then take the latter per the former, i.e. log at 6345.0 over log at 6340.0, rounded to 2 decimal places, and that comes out 1.01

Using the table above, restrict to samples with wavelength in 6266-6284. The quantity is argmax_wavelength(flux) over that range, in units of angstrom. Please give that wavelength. 6280.0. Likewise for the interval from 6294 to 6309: 6297.5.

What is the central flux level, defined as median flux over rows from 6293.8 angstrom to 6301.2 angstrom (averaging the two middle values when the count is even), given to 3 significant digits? 8.04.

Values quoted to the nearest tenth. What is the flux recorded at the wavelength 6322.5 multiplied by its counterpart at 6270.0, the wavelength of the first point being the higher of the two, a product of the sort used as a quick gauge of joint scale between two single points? 66.3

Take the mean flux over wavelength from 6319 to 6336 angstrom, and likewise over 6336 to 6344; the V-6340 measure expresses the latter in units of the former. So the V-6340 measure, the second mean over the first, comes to 1.01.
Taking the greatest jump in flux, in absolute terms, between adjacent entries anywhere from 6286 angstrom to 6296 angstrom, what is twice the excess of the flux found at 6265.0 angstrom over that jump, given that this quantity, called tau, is 15.0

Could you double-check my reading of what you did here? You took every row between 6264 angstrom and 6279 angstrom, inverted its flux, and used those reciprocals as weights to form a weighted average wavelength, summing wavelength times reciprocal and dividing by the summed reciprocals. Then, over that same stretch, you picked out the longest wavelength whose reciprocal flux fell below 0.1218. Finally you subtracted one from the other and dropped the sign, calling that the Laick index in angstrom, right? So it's 3.8 angstrom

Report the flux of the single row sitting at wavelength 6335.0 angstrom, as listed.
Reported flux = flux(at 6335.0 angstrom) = 8.319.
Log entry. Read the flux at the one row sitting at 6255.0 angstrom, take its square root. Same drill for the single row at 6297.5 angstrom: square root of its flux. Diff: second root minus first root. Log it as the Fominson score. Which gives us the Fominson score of 0.11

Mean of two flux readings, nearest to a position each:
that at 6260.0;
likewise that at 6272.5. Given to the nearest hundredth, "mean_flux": 7.76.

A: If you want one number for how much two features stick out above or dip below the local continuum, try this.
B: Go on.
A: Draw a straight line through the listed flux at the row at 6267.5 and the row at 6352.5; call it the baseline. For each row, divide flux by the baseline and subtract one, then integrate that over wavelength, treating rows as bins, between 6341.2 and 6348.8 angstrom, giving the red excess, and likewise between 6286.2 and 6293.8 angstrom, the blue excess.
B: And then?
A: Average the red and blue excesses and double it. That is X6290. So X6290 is 0.12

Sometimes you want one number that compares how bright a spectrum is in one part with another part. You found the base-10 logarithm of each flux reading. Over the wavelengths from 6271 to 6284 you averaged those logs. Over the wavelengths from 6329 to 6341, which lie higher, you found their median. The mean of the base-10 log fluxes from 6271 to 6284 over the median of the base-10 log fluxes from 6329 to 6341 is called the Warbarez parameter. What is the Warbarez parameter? 1.00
